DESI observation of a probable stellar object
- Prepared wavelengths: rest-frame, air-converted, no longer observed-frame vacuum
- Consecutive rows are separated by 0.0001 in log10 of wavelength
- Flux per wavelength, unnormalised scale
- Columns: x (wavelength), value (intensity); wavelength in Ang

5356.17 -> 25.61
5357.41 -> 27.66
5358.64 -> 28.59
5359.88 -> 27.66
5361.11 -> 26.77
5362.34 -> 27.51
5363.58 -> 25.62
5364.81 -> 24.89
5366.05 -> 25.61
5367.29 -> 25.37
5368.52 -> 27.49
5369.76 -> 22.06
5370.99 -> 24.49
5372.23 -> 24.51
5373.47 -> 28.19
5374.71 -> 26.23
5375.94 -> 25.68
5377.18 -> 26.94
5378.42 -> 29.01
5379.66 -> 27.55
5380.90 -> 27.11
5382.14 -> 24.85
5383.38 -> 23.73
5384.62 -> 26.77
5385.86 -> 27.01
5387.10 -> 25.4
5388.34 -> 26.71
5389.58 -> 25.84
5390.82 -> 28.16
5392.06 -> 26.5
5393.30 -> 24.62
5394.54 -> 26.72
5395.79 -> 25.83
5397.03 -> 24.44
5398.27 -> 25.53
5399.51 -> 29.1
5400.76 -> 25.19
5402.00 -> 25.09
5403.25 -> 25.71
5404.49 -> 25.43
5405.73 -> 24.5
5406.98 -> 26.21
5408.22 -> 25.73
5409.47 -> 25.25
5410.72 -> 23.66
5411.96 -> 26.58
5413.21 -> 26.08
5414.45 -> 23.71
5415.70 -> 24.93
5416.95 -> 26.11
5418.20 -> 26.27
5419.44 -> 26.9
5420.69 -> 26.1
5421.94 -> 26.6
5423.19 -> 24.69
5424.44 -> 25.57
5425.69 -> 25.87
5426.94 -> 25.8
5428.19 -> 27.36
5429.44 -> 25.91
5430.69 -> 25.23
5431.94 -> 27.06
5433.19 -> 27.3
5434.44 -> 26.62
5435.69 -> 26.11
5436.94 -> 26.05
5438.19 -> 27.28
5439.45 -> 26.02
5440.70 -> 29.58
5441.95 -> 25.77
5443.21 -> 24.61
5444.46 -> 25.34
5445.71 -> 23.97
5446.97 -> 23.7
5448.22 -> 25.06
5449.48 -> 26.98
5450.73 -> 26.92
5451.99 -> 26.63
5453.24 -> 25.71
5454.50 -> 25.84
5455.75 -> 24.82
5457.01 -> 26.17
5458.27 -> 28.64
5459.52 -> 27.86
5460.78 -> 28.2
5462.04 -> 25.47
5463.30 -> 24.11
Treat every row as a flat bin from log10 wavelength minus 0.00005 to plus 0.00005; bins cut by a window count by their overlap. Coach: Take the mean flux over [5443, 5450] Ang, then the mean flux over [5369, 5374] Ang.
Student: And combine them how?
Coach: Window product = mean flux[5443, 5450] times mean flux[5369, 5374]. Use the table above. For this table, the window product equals 619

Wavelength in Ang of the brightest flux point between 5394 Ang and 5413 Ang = 5399.51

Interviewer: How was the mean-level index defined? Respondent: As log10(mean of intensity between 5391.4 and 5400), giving 1.42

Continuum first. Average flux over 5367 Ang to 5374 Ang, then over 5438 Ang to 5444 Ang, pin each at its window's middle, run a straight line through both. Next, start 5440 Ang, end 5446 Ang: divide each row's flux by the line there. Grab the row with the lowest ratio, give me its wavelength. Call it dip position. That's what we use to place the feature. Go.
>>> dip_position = 5445.71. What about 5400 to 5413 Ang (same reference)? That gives 5410.72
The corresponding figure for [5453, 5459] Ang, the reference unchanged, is 5455.75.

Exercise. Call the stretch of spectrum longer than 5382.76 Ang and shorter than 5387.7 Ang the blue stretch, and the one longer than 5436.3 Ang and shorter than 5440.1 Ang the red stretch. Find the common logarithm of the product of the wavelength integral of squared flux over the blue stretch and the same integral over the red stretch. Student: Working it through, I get 6.94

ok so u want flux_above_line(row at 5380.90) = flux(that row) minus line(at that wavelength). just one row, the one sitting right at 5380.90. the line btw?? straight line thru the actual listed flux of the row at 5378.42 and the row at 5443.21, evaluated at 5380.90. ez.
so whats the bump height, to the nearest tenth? -1.7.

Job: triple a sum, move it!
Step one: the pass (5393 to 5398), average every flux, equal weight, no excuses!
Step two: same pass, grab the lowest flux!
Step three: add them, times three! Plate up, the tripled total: 150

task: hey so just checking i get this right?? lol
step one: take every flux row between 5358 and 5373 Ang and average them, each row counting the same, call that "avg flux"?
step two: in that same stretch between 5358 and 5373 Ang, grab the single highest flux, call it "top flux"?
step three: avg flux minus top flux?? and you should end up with -2.7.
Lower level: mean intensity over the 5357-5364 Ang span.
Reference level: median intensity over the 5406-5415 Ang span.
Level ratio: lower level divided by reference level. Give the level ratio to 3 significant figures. 1.06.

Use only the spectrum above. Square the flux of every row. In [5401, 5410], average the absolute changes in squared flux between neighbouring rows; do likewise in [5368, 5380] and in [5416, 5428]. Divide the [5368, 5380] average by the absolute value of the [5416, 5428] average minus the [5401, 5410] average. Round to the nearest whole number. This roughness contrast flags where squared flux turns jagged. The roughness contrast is 27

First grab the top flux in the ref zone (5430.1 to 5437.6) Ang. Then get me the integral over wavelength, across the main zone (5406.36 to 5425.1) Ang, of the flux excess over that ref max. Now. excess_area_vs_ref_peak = -31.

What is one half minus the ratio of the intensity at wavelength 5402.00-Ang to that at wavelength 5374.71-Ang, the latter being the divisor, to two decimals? -0.46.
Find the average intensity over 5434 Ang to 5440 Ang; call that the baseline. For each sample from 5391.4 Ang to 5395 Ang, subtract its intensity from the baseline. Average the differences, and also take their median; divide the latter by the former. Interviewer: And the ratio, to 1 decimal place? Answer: -0.2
